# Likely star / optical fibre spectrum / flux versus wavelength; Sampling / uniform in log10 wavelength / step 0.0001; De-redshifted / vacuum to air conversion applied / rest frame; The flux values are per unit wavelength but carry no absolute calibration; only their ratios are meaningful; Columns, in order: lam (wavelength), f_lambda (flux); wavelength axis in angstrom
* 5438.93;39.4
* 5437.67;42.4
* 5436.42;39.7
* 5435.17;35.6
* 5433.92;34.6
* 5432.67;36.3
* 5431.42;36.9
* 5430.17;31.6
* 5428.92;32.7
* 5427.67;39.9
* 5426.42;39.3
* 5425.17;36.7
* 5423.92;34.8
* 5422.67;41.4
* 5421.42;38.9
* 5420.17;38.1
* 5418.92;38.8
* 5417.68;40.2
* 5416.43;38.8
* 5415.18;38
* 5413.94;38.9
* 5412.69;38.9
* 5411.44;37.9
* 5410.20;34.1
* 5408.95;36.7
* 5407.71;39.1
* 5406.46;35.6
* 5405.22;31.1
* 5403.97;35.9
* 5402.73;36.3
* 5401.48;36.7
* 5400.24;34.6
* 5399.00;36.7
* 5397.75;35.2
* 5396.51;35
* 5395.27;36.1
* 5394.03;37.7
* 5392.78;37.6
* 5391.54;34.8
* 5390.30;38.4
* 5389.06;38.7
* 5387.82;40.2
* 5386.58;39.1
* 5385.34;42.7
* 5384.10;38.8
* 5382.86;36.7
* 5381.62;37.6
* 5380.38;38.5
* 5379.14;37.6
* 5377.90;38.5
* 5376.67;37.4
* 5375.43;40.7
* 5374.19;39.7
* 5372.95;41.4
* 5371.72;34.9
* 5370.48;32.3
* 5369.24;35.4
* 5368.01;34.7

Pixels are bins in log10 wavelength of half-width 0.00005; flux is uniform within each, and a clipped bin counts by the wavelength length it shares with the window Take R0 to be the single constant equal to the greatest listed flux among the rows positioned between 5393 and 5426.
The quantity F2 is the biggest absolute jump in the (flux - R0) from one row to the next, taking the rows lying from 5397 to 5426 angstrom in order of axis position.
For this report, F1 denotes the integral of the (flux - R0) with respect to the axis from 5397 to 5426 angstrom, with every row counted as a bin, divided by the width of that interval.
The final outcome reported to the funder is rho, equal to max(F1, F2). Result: 6.6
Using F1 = -4.3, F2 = 6.6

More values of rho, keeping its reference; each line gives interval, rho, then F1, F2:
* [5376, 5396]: 3.9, -3.3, 3.9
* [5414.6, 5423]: 2.5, -2.3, 2.5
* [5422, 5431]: 7.2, -4.8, 7.2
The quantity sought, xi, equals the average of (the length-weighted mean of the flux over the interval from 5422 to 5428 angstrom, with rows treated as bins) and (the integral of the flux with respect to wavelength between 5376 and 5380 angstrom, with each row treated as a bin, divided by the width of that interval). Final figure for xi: 38.1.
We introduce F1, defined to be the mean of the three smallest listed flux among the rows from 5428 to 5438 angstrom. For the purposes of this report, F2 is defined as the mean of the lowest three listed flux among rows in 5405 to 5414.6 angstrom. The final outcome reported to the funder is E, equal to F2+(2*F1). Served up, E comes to 100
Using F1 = 33.0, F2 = 33.6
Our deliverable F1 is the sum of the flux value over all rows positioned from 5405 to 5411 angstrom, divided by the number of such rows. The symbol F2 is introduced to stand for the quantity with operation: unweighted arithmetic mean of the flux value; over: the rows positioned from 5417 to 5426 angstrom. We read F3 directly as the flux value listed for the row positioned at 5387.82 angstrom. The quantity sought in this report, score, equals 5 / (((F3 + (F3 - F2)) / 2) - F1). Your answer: -0.349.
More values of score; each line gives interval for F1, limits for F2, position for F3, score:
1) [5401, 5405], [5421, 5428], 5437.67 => -0.380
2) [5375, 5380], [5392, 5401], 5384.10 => -0.281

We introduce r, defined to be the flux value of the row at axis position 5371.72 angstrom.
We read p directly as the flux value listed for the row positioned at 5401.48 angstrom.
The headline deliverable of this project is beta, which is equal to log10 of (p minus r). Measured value 0.3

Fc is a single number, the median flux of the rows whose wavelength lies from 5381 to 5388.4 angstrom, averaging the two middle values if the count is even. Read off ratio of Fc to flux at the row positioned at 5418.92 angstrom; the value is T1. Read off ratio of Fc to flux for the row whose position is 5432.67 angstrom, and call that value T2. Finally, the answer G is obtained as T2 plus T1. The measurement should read 2.08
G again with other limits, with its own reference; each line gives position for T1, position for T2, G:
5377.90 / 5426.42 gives 2.00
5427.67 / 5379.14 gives 2.01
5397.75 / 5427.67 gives 2.08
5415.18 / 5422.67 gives 1.97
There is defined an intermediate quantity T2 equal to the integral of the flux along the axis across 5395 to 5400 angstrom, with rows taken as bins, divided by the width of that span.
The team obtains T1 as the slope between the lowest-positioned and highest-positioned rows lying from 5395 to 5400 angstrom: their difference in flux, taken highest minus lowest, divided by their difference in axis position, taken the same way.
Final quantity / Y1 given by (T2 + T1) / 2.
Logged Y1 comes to 17.9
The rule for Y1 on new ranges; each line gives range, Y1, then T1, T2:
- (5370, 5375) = 19.7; 2.0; 37.3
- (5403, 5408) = 18.0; 0.9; 35.2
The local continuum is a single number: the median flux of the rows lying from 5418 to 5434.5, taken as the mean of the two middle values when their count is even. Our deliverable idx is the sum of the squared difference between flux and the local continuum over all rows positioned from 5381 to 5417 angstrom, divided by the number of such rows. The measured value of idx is 4.8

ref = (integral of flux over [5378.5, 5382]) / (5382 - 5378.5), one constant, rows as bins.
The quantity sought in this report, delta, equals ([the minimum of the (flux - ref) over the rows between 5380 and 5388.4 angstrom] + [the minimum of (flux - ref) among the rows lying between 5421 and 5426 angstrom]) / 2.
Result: -2.1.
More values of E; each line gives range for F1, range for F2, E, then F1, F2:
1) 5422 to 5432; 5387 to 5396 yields 102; 33.0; 36.2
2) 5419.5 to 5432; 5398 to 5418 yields 99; 33.0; 33.3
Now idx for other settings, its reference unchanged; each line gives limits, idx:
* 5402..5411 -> 7.1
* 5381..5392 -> 7.0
